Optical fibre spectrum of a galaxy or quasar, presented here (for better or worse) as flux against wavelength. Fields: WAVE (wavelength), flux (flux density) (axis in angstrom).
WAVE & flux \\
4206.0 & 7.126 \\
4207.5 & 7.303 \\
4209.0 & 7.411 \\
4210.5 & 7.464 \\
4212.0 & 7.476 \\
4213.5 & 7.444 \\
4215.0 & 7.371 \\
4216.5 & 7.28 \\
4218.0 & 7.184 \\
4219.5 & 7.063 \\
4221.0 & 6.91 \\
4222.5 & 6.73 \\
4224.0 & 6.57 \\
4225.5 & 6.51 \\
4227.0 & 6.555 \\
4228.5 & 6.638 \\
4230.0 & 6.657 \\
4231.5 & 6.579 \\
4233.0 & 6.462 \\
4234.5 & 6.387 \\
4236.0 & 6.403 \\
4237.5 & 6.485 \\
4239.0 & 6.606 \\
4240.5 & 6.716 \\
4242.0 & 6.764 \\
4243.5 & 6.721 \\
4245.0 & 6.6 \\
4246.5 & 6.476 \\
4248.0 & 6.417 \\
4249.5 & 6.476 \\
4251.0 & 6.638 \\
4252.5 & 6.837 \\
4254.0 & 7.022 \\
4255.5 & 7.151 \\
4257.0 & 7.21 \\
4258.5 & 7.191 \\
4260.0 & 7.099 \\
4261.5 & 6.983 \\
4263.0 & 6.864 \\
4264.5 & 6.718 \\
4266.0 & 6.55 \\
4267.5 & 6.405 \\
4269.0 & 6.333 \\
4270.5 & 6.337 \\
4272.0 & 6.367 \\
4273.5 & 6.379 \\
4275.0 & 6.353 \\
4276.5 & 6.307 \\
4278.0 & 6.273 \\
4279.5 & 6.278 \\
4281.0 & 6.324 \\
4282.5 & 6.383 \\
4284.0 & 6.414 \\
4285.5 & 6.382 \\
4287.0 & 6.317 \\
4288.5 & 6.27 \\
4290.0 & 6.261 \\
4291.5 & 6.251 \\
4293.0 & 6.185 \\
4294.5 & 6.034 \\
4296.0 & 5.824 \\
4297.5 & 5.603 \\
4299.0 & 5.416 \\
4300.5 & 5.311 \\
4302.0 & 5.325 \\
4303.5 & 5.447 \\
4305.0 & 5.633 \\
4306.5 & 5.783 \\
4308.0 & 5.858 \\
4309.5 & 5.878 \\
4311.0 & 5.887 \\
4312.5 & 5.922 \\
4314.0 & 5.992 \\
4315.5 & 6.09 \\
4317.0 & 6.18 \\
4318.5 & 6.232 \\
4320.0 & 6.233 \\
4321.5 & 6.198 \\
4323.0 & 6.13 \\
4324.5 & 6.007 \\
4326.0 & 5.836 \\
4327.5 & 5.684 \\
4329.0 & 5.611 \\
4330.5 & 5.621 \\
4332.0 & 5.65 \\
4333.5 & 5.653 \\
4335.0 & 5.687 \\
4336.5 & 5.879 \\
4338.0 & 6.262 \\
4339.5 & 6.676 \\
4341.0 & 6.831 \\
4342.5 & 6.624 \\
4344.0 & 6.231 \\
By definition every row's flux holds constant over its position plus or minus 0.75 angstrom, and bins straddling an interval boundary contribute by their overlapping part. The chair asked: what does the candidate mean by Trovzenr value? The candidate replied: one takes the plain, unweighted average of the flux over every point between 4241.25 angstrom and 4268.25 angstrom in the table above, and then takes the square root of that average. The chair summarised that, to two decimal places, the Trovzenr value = 2.60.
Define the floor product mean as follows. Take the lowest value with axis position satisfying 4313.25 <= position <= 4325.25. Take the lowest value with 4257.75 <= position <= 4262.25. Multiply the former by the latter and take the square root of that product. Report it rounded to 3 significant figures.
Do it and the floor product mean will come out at 6.47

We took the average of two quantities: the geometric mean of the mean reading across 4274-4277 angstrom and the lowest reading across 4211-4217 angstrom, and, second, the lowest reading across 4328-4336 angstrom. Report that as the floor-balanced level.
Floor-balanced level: 6.20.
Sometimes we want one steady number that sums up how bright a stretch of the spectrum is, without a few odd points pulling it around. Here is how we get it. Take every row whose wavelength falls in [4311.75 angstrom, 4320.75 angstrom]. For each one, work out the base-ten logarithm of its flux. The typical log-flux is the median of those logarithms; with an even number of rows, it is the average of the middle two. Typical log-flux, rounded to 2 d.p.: 0.79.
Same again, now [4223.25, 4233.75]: 0.82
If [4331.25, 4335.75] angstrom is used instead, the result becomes 0.75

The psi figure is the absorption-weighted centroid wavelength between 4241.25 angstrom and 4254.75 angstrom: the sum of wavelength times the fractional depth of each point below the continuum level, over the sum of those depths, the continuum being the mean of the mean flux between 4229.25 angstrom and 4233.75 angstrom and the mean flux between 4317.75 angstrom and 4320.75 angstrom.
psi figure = 4248.9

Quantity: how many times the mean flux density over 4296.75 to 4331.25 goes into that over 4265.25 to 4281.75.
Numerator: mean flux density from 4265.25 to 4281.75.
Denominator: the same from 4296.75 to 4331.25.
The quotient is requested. 1.09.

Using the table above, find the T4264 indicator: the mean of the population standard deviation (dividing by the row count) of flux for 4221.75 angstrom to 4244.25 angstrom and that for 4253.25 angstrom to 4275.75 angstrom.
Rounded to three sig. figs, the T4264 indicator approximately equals 0.230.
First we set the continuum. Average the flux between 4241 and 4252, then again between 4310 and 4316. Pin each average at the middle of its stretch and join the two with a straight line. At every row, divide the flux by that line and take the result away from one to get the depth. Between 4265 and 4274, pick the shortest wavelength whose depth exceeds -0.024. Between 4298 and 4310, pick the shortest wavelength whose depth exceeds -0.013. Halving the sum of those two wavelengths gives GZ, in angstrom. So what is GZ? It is 4282.5 angstrom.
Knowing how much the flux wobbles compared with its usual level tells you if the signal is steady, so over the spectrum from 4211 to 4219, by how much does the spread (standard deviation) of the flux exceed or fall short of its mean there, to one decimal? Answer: -7.2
